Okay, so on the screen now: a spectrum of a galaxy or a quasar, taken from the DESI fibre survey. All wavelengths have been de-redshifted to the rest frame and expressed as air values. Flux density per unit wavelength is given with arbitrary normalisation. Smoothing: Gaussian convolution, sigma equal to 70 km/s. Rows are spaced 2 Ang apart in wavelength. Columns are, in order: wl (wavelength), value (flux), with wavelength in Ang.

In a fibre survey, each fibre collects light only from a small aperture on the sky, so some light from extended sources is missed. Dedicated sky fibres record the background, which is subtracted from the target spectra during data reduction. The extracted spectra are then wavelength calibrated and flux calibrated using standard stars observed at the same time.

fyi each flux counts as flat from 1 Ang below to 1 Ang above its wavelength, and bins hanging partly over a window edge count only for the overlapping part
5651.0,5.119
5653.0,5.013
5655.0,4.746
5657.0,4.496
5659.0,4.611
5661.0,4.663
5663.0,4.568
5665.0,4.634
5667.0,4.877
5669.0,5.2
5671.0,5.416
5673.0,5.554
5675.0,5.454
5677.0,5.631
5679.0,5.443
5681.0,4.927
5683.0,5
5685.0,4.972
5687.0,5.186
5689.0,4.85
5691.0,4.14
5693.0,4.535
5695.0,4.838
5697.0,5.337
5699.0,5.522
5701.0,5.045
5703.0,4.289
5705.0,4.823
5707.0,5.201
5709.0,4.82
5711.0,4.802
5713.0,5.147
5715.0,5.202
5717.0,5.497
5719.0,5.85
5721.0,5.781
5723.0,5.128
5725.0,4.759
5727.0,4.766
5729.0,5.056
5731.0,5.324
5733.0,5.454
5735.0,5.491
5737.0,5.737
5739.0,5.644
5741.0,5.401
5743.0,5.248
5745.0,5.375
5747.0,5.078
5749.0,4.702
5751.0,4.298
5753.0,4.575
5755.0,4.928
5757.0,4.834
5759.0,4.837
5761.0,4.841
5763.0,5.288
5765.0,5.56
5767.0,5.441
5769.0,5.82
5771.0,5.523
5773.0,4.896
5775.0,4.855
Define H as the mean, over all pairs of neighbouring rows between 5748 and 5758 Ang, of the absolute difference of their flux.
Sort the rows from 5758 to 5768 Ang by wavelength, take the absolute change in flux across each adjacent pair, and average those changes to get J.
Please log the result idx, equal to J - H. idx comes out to -0.07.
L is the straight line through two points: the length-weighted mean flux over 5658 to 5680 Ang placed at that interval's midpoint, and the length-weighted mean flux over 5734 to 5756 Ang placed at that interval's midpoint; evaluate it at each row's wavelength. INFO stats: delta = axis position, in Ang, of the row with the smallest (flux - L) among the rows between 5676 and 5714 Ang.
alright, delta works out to 5691.0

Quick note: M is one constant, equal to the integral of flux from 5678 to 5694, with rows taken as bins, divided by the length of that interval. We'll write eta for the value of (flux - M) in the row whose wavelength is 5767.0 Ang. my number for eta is 0.6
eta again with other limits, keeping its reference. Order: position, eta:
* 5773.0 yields 0.0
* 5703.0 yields -0.6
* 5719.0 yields 1.0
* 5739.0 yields 0.8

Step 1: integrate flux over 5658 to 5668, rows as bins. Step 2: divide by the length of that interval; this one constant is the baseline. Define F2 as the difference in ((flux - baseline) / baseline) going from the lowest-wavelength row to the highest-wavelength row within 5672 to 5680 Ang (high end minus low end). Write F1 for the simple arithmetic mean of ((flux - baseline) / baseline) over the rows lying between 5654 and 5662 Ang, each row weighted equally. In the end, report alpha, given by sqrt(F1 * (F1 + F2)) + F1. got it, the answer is 0.01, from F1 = -0.01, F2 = -0.02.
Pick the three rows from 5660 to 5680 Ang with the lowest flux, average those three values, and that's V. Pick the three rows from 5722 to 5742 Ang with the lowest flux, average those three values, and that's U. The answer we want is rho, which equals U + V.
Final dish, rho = 9.48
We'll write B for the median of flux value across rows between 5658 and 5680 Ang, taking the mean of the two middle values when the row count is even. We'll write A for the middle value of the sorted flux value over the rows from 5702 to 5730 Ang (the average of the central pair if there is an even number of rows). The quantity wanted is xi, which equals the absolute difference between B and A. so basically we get 0.11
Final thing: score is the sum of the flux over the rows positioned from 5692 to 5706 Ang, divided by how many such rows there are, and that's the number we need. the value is 4.91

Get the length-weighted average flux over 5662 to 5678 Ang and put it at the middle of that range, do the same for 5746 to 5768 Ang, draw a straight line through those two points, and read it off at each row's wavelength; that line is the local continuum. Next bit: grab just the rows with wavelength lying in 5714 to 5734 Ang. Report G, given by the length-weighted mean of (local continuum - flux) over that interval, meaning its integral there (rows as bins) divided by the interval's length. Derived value -0.25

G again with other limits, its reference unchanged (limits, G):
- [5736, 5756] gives -0.13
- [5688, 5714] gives 0.21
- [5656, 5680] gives 0.13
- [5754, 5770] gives -0.26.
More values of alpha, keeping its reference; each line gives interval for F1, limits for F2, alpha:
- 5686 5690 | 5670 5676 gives 0.15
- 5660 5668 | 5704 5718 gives 0.02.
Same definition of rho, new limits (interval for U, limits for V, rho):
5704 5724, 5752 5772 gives 9.56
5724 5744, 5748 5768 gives 9.39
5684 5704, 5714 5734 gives 9.18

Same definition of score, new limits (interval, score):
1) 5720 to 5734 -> 5.18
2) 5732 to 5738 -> 5.56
